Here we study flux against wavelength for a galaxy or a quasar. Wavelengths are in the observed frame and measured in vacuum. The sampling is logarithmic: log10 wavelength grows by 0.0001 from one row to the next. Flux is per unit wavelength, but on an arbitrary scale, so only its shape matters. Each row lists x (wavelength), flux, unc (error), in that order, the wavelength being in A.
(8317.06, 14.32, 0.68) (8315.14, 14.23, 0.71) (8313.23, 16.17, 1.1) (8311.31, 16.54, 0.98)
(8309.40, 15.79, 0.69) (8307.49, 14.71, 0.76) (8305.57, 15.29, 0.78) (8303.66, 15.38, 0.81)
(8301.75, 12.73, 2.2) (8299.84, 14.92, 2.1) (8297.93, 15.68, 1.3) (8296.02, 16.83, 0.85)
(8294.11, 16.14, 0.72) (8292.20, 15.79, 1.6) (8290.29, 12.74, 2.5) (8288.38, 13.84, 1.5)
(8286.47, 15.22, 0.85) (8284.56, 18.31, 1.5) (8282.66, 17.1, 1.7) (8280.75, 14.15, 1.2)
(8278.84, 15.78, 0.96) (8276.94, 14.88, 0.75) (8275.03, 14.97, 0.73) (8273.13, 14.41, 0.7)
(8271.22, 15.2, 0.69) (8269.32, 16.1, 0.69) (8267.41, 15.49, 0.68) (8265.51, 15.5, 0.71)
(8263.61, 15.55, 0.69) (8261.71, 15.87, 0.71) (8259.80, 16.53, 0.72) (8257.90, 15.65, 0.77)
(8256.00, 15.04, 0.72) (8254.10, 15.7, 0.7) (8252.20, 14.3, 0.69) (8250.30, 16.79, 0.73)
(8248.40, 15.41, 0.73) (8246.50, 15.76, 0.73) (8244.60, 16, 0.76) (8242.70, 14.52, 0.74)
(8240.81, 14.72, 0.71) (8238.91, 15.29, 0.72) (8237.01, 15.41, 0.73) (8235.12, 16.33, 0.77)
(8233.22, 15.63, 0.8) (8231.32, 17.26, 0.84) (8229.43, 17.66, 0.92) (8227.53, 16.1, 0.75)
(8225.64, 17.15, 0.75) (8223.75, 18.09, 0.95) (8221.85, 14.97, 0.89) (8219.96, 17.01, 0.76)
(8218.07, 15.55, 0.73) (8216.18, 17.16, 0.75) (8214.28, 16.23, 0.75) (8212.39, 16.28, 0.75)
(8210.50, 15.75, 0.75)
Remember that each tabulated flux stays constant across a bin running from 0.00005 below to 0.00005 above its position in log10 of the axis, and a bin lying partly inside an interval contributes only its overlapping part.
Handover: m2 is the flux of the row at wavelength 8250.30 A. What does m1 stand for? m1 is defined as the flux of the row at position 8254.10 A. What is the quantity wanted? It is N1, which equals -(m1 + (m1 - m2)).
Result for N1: -14.6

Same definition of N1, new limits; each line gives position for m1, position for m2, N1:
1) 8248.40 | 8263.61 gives -15.3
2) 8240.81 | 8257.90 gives -13.8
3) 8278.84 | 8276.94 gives -16.7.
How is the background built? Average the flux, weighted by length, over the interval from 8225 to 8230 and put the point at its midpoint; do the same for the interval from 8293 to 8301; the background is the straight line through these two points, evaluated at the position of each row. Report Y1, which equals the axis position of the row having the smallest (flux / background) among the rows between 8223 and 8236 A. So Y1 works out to 8233.22 A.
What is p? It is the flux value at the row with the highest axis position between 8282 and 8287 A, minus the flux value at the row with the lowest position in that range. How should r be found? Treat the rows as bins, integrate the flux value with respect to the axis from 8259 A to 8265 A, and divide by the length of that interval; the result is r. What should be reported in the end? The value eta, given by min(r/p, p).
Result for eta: -8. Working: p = -1.9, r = 15.9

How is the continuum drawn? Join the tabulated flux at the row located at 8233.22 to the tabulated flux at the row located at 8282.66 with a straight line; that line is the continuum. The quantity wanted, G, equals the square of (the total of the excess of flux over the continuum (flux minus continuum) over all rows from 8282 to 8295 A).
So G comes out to 138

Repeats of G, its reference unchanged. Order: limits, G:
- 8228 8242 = 6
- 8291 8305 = 237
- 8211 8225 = 82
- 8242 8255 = 17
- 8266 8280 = 119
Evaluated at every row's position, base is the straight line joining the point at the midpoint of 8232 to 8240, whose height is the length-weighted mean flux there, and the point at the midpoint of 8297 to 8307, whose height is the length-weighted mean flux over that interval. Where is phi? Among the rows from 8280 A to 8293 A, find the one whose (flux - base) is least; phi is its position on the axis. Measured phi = 8290.29 A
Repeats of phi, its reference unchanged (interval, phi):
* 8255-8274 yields 8273.13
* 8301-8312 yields 8301.75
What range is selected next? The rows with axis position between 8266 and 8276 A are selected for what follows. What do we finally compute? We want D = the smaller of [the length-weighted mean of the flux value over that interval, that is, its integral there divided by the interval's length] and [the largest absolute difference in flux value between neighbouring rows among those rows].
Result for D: 0.9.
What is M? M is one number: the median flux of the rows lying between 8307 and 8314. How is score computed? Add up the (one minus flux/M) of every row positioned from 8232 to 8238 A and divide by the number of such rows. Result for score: 0.012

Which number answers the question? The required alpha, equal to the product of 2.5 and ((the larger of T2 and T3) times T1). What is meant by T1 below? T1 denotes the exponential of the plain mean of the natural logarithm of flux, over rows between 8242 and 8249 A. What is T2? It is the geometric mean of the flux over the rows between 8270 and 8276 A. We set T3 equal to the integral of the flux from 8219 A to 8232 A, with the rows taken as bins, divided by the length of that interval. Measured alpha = 651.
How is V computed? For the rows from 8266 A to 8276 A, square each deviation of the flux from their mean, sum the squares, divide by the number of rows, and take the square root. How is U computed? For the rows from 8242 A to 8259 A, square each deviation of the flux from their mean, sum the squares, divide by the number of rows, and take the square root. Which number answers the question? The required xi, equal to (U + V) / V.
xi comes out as 2.3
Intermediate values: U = 0.72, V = 0.560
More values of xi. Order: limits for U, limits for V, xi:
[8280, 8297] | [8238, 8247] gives 3.9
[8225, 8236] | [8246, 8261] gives 2.0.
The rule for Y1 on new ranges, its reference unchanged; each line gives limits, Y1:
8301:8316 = 8301.75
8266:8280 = 8273.13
